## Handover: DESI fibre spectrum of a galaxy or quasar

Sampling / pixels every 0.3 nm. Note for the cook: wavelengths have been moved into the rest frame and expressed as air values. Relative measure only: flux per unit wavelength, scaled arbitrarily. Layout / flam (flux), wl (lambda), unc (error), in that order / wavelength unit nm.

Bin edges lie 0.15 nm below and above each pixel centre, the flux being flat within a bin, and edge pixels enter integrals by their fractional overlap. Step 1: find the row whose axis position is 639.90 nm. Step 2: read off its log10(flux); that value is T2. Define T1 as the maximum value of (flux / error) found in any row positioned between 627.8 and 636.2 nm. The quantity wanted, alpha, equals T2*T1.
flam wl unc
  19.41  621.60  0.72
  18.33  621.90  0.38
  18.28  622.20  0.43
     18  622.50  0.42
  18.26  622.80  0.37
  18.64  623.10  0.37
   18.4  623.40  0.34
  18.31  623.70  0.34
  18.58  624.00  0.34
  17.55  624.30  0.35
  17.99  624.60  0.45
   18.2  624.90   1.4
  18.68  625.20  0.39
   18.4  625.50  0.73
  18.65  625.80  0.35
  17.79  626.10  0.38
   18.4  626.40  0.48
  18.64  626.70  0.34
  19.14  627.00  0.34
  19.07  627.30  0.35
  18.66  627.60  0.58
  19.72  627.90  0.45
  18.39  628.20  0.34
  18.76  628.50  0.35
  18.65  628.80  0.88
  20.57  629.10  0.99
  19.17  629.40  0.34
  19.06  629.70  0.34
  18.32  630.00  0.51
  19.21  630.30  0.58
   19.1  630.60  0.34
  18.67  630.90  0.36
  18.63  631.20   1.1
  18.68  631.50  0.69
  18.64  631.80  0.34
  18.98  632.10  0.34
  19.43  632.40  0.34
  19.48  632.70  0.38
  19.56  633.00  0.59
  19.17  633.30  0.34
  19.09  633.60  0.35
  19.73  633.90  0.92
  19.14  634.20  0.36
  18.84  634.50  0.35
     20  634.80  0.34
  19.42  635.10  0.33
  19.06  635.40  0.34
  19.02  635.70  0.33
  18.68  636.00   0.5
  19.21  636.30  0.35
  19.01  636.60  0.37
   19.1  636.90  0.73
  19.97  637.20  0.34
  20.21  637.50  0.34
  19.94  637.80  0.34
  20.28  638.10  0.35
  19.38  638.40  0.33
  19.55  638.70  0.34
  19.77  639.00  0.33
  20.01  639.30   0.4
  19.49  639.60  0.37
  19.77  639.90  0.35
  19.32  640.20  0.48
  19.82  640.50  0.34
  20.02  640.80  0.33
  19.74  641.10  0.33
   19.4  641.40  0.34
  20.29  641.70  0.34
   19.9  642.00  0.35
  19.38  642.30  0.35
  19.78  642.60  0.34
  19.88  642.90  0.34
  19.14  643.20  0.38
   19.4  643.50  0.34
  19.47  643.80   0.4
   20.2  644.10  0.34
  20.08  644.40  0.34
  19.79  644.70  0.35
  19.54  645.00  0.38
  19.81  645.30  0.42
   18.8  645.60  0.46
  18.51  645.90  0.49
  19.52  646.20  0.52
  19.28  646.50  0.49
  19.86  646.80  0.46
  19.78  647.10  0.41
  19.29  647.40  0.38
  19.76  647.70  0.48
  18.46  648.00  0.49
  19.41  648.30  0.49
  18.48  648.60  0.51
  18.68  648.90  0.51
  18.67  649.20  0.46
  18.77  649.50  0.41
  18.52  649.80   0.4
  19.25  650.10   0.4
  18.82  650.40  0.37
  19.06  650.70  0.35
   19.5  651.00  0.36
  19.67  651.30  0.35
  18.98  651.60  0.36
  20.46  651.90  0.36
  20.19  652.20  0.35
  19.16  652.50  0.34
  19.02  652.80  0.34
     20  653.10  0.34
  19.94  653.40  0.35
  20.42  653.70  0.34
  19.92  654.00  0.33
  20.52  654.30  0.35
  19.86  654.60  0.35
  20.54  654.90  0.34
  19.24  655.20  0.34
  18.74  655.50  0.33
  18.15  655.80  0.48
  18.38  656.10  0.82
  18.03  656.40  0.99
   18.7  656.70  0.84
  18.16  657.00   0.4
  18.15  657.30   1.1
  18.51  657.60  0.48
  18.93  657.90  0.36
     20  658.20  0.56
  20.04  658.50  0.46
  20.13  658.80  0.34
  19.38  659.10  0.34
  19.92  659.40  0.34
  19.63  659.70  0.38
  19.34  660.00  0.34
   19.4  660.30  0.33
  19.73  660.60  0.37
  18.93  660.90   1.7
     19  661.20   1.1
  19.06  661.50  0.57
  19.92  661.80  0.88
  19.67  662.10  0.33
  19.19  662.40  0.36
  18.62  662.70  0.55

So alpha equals 76.3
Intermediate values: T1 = 58.8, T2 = 1.30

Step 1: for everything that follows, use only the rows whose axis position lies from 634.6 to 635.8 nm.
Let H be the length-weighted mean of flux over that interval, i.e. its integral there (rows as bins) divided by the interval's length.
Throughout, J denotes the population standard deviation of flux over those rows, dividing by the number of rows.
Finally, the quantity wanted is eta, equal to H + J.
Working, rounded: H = 19.4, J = 0.39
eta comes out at 19.8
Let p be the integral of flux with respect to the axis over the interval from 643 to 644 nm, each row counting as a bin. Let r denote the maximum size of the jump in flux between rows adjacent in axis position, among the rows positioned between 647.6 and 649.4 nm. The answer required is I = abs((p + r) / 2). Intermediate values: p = 19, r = 1.3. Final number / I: 10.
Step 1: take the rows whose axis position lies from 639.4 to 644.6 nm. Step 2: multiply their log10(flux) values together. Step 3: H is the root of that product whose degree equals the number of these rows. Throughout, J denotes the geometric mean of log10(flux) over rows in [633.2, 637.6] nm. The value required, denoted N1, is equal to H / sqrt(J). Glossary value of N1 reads 1.14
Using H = 1.29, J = 1.29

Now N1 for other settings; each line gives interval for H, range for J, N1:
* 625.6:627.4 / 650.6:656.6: 1.12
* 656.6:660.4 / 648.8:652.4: 1.13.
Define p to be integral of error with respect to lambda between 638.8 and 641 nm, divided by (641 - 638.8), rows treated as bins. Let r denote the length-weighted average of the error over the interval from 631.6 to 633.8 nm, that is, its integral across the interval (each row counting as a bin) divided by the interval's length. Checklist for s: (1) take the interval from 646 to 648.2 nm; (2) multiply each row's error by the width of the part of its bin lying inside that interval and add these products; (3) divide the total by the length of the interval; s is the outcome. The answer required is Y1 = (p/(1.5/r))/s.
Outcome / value 0.21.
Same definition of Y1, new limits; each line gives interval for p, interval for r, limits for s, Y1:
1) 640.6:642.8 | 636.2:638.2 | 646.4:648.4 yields 0.20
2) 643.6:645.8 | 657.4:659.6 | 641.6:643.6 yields 0.31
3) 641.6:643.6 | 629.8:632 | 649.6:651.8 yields 0.35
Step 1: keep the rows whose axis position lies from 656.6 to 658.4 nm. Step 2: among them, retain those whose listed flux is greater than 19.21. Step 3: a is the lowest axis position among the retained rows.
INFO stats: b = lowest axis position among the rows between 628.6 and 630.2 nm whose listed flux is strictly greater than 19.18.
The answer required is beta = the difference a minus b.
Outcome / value 29.10 nm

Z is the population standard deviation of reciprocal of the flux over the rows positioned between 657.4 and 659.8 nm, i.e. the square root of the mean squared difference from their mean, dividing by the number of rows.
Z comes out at 0.0015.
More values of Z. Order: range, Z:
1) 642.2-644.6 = 0.0009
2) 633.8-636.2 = 0.0011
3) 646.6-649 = 0.0015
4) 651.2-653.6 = 0.0014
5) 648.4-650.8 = 0.0007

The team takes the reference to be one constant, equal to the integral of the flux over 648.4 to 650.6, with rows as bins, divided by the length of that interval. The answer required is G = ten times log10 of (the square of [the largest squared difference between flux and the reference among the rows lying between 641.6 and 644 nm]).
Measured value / 7.3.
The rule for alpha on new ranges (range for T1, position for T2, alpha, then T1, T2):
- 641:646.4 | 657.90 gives 76.4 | 59.8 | 1.28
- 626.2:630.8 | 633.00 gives 72.8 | 56.4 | 1.29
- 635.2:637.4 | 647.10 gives 76.1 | 58.7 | 1.30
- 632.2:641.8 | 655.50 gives 77.2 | 60.7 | 1.27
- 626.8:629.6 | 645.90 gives 71.5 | 56.4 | 1.27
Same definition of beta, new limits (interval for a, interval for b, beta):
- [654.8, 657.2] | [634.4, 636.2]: 20.10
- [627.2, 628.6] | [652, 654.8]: -24.30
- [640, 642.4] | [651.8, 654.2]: -11.70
